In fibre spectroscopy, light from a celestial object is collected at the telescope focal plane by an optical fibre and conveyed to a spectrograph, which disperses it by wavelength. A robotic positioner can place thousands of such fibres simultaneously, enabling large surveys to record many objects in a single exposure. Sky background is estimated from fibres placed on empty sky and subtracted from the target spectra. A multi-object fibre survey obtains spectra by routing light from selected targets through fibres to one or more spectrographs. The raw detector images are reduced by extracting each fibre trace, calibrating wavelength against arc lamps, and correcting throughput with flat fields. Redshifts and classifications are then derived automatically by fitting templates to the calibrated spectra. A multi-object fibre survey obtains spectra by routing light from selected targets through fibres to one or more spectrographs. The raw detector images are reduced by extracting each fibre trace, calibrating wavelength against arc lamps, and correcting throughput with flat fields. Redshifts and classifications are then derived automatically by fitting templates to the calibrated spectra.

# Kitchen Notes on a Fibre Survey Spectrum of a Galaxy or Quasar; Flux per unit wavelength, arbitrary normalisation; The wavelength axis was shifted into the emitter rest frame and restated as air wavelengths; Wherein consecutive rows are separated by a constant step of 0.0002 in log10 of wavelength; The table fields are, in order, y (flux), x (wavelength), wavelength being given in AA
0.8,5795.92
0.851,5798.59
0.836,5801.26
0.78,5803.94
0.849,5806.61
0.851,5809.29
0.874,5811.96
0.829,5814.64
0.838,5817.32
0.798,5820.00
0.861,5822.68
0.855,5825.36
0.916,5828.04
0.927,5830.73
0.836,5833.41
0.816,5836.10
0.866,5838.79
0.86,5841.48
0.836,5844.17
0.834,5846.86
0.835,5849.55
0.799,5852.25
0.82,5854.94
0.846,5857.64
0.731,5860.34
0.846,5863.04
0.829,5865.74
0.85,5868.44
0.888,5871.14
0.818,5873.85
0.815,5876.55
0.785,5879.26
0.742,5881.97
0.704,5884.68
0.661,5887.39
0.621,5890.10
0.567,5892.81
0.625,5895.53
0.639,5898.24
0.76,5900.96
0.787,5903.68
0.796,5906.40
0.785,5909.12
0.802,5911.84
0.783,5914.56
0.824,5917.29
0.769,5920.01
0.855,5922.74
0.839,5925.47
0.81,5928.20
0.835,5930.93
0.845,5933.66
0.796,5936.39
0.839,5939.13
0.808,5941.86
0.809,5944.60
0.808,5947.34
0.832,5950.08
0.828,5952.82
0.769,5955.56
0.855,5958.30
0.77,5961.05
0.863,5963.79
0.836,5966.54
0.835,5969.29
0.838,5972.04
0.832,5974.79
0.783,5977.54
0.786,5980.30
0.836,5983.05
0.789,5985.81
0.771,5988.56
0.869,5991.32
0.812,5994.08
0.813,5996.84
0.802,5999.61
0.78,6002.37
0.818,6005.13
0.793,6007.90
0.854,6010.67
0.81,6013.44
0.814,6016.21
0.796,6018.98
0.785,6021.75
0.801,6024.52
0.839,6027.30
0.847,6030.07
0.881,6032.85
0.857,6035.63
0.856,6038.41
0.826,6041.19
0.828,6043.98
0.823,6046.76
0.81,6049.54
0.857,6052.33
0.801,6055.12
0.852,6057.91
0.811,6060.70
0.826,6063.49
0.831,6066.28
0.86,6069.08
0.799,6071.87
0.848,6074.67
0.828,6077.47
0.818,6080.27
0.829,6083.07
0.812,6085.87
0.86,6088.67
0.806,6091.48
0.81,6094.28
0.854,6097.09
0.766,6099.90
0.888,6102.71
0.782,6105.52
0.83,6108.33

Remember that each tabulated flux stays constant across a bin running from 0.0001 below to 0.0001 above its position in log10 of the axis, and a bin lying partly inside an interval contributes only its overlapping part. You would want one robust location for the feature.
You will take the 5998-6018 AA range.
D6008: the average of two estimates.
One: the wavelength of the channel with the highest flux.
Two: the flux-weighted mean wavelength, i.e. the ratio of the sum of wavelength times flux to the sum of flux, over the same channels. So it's 6009.3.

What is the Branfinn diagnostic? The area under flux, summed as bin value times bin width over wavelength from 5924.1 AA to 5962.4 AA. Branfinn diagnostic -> 31.3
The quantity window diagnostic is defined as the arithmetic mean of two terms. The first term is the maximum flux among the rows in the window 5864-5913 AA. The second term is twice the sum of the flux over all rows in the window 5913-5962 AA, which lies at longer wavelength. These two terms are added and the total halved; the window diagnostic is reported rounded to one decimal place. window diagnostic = 15.1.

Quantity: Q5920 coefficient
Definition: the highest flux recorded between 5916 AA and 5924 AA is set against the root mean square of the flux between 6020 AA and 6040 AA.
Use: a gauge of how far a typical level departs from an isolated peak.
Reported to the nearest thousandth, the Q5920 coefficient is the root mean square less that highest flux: -0.016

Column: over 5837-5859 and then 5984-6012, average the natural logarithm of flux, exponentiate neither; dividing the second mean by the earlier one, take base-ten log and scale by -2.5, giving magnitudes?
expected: -0.18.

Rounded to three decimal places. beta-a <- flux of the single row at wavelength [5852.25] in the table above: 0.799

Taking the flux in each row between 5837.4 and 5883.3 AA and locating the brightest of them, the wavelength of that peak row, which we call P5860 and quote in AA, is 5871.14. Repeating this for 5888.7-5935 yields 5922.74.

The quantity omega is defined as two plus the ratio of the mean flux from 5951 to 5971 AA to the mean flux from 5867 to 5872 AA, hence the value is 2.95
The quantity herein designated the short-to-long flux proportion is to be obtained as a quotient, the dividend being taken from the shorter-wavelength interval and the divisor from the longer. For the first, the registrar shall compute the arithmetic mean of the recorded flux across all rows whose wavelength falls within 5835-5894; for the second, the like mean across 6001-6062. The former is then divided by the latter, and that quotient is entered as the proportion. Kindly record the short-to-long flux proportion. 0.96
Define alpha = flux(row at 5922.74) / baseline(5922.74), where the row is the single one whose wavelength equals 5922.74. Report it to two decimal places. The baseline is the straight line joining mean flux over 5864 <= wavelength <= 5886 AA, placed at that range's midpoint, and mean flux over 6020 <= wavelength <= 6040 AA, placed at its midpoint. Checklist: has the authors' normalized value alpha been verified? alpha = 1.05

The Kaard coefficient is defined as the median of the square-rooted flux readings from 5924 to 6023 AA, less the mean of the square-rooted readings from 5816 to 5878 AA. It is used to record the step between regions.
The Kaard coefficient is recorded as -0.015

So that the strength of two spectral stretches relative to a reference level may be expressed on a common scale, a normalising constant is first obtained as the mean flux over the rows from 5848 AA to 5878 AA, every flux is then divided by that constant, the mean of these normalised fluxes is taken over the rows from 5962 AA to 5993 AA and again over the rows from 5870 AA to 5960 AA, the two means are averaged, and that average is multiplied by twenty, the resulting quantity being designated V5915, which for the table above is 19.4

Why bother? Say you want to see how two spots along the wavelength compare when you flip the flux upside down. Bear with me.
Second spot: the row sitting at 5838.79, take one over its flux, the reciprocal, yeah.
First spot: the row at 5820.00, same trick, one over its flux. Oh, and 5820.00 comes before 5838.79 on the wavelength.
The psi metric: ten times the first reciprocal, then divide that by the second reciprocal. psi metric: 10.9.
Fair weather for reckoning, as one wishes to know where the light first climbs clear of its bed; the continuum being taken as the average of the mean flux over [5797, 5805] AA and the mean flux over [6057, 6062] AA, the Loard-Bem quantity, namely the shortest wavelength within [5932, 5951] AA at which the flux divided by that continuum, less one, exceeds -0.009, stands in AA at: 5933.66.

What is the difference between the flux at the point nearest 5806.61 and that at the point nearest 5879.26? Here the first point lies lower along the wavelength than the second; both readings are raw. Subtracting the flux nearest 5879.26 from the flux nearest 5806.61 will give 0.064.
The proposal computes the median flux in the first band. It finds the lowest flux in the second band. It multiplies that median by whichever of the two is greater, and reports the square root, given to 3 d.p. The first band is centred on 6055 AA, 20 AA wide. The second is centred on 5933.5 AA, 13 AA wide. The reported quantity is 0.823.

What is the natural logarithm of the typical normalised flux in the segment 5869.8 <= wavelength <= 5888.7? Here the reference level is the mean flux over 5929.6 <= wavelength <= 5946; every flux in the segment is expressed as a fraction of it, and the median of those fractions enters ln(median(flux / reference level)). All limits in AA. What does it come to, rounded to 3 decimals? -0.046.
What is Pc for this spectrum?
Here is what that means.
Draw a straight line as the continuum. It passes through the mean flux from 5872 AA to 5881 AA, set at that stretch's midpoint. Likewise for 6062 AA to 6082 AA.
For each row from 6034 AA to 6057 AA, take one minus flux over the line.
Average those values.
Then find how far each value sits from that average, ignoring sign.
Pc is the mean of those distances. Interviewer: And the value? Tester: 0.0225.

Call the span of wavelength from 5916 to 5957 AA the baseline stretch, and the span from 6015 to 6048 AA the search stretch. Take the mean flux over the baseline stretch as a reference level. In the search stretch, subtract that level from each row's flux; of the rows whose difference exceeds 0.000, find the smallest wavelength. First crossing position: 6027.30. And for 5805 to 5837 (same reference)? 5806.61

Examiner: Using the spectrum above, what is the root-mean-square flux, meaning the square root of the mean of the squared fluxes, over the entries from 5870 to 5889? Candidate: 0.777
